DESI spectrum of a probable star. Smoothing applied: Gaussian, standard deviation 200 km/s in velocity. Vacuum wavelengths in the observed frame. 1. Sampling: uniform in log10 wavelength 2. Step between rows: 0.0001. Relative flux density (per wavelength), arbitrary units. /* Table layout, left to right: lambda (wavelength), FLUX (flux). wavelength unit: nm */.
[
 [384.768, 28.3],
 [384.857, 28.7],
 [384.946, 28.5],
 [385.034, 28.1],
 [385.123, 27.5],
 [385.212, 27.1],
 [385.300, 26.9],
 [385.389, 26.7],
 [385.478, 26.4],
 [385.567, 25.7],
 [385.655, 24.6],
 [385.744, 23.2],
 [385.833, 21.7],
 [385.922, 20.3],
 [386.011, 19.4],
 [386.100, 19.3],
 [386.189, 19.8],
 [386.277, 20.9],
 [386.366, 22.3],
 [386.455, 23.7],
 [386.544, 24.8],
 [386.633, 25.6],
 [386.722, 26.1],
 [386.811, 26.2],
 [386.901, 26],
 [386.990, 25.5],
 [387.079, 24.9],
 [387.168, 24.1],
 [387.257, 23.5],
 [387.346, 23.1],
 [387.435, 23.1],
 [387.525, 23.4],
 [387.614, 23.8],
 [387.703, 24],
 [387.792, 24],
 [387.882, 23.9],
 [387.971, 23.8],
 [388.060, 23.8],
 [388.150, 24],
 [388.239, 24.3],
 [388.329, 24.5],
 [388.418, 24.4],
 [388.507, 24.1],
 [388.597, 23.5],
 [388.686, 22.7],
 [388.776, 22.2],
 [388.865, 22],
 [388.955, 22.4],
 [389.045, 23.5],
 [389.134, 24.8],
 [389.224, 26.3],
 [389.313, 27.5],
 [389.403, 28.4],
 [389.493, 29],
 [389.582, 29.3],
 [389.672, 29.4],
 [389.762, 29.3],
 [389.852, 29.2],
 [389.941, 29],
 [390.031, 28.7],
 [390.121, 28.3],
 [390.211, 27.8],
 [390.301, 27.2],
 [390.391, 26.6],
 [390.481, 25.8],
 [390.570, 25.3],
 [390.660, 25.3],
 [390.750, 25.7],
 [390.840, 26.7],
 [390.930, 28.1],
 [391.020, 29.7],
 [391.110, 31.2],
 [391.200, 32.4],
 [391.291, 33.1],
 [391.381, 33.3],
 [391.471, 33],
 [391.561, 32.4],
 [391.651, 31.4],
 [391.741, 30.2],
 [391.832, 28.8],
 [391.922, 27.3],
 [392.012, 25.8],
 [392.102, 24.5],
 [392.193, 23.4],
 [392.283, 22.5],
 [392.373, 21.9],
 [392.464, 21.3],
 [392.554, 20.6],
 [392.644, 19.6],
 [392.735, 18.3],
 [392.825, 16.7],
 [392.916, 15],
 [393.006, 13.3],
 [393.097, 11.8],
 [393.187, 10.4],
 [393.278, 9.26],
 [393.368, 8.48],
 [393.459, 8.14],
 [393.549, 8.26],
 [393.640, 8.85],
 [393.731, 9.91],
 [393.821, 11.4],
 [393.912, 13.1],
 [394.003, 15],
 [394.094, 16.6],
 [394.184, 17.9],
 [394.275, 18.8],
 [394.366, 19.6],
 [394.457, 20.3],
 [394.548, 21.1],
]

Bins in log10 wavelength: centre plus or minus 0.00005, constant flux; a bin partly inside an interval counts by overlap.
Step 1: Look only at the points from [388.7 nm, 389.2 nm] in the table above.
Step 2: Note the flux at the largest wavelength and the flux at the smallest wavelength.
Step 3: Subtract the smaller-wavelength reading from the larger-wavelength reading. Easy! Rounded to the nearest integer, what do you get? 3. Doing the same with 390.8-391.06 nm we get 3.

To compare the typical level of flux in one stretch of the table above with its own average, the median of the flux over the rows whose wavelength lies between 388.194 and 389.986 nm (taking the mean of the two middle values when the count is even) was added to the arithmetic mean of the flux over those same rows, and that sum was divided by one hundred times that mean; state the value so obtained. 0.0196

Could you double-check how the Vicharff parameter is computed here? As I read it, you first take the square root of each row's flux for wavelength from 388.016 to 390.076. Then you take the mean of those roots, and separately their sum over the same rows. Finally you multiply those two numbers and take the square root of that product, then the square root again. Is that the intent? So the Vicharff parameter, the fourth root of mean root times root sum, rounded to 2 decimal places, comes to 4.93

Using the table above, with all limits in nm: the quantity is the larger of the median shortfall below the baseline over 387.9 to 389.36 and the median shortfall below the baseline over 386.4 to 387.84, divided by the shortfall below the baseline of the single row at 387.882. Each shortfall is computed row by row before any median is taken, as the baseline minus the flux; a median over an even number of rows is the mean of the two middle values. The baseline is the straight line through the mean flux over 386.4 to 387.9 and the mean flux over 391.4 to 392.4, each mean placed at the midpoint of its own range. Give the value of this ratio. 1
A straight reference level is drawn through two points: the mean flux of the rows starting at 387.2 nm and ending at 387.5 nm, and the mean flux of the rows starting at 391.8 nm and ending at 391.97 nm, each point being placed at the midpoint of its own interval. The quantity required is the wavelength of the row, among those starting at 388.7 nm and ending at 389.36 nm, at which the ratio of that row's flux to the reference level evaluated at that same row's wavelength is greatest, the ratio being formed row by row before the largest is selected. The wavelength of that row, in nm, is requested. 389.313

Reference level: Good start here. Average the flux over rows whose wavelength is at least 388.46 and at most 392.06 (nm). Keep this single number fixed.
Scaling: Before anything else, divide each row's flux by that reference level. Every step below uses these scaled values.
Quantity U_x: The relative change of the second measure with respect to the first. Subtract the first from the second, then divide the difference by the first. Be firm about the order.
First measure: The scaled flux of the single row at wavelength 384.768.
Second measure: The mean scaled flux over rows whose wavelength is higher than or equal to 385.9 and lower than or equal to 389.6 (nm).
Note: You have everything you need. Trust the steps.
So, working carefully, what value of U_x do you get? -0.15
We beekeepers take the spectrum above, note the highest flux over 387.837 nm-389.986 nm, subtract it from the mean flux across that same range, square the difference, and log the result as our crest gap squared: 15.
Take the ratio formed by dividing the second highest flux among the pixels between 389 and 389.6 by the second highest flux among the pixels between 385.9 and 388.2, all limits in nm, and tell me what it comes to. 1.1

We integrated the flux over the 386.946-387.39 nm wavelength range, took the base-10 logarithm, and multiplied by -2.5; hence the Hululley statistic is -2.58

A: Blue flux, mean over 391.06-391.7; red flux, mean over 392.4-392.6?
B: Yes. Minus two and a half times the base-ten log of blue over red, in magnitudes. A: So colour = -0.5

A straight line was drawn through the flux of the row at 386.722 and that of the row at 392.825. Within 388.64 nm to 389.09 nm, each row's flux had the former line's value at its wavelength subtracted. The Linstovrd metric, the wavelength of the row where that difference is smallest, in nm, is 388.865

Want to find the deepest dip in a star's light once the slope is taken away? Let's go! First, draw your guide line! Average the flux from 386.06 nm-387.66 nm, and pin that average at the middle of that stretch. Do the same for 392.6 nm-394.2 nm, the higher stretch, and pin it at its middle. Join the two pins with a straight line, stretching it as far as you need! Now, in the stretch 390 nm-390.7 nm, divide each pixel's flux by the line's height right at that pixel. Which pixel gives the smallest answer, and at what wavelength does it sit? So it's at 390.570 nm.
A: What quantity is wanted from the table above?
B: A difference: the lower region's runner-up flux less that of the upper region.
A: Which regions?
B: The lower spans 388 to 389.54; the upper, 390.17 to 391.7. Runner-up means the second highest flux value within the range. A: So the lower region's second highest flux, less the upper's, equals -4.7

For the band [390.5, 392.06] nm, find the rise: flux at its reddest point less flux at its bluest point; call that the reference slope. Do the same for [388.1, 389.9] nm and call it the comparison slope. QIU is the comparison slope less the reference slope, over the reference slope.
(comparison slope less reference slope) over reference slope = 9.4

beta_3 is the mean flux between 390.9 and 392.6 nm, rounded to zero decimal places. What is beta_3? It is 28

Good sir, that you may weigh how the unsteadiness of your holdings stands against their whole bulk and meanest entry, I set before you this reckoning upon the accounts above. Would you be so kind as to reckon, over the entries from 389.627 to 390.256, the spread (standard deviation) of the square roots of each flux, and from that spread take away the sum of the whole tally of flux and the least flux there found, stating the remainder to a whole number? -229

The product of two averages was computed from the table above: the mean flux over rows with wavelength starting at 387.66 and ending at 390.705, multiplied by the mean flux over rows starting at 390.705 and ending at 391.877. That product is 783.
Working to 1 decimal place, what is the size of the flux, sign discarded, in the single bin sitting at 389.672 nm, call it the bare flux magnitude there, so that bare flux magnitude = 29.4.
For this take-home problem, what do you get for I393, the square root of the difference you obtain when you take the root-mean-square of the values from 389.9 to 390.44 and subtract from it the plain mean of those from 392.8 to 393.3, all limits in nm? 3.9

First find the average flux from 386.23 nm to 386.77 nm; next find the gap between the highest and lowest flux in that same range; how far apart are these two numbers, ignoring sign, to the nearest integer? 19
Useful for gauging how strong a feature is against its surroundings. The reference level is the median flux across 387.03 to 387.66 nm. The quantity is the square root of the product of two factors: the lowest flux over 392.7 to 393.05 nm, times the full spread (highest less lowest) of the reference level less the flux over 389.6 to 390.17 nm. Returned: 3.8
